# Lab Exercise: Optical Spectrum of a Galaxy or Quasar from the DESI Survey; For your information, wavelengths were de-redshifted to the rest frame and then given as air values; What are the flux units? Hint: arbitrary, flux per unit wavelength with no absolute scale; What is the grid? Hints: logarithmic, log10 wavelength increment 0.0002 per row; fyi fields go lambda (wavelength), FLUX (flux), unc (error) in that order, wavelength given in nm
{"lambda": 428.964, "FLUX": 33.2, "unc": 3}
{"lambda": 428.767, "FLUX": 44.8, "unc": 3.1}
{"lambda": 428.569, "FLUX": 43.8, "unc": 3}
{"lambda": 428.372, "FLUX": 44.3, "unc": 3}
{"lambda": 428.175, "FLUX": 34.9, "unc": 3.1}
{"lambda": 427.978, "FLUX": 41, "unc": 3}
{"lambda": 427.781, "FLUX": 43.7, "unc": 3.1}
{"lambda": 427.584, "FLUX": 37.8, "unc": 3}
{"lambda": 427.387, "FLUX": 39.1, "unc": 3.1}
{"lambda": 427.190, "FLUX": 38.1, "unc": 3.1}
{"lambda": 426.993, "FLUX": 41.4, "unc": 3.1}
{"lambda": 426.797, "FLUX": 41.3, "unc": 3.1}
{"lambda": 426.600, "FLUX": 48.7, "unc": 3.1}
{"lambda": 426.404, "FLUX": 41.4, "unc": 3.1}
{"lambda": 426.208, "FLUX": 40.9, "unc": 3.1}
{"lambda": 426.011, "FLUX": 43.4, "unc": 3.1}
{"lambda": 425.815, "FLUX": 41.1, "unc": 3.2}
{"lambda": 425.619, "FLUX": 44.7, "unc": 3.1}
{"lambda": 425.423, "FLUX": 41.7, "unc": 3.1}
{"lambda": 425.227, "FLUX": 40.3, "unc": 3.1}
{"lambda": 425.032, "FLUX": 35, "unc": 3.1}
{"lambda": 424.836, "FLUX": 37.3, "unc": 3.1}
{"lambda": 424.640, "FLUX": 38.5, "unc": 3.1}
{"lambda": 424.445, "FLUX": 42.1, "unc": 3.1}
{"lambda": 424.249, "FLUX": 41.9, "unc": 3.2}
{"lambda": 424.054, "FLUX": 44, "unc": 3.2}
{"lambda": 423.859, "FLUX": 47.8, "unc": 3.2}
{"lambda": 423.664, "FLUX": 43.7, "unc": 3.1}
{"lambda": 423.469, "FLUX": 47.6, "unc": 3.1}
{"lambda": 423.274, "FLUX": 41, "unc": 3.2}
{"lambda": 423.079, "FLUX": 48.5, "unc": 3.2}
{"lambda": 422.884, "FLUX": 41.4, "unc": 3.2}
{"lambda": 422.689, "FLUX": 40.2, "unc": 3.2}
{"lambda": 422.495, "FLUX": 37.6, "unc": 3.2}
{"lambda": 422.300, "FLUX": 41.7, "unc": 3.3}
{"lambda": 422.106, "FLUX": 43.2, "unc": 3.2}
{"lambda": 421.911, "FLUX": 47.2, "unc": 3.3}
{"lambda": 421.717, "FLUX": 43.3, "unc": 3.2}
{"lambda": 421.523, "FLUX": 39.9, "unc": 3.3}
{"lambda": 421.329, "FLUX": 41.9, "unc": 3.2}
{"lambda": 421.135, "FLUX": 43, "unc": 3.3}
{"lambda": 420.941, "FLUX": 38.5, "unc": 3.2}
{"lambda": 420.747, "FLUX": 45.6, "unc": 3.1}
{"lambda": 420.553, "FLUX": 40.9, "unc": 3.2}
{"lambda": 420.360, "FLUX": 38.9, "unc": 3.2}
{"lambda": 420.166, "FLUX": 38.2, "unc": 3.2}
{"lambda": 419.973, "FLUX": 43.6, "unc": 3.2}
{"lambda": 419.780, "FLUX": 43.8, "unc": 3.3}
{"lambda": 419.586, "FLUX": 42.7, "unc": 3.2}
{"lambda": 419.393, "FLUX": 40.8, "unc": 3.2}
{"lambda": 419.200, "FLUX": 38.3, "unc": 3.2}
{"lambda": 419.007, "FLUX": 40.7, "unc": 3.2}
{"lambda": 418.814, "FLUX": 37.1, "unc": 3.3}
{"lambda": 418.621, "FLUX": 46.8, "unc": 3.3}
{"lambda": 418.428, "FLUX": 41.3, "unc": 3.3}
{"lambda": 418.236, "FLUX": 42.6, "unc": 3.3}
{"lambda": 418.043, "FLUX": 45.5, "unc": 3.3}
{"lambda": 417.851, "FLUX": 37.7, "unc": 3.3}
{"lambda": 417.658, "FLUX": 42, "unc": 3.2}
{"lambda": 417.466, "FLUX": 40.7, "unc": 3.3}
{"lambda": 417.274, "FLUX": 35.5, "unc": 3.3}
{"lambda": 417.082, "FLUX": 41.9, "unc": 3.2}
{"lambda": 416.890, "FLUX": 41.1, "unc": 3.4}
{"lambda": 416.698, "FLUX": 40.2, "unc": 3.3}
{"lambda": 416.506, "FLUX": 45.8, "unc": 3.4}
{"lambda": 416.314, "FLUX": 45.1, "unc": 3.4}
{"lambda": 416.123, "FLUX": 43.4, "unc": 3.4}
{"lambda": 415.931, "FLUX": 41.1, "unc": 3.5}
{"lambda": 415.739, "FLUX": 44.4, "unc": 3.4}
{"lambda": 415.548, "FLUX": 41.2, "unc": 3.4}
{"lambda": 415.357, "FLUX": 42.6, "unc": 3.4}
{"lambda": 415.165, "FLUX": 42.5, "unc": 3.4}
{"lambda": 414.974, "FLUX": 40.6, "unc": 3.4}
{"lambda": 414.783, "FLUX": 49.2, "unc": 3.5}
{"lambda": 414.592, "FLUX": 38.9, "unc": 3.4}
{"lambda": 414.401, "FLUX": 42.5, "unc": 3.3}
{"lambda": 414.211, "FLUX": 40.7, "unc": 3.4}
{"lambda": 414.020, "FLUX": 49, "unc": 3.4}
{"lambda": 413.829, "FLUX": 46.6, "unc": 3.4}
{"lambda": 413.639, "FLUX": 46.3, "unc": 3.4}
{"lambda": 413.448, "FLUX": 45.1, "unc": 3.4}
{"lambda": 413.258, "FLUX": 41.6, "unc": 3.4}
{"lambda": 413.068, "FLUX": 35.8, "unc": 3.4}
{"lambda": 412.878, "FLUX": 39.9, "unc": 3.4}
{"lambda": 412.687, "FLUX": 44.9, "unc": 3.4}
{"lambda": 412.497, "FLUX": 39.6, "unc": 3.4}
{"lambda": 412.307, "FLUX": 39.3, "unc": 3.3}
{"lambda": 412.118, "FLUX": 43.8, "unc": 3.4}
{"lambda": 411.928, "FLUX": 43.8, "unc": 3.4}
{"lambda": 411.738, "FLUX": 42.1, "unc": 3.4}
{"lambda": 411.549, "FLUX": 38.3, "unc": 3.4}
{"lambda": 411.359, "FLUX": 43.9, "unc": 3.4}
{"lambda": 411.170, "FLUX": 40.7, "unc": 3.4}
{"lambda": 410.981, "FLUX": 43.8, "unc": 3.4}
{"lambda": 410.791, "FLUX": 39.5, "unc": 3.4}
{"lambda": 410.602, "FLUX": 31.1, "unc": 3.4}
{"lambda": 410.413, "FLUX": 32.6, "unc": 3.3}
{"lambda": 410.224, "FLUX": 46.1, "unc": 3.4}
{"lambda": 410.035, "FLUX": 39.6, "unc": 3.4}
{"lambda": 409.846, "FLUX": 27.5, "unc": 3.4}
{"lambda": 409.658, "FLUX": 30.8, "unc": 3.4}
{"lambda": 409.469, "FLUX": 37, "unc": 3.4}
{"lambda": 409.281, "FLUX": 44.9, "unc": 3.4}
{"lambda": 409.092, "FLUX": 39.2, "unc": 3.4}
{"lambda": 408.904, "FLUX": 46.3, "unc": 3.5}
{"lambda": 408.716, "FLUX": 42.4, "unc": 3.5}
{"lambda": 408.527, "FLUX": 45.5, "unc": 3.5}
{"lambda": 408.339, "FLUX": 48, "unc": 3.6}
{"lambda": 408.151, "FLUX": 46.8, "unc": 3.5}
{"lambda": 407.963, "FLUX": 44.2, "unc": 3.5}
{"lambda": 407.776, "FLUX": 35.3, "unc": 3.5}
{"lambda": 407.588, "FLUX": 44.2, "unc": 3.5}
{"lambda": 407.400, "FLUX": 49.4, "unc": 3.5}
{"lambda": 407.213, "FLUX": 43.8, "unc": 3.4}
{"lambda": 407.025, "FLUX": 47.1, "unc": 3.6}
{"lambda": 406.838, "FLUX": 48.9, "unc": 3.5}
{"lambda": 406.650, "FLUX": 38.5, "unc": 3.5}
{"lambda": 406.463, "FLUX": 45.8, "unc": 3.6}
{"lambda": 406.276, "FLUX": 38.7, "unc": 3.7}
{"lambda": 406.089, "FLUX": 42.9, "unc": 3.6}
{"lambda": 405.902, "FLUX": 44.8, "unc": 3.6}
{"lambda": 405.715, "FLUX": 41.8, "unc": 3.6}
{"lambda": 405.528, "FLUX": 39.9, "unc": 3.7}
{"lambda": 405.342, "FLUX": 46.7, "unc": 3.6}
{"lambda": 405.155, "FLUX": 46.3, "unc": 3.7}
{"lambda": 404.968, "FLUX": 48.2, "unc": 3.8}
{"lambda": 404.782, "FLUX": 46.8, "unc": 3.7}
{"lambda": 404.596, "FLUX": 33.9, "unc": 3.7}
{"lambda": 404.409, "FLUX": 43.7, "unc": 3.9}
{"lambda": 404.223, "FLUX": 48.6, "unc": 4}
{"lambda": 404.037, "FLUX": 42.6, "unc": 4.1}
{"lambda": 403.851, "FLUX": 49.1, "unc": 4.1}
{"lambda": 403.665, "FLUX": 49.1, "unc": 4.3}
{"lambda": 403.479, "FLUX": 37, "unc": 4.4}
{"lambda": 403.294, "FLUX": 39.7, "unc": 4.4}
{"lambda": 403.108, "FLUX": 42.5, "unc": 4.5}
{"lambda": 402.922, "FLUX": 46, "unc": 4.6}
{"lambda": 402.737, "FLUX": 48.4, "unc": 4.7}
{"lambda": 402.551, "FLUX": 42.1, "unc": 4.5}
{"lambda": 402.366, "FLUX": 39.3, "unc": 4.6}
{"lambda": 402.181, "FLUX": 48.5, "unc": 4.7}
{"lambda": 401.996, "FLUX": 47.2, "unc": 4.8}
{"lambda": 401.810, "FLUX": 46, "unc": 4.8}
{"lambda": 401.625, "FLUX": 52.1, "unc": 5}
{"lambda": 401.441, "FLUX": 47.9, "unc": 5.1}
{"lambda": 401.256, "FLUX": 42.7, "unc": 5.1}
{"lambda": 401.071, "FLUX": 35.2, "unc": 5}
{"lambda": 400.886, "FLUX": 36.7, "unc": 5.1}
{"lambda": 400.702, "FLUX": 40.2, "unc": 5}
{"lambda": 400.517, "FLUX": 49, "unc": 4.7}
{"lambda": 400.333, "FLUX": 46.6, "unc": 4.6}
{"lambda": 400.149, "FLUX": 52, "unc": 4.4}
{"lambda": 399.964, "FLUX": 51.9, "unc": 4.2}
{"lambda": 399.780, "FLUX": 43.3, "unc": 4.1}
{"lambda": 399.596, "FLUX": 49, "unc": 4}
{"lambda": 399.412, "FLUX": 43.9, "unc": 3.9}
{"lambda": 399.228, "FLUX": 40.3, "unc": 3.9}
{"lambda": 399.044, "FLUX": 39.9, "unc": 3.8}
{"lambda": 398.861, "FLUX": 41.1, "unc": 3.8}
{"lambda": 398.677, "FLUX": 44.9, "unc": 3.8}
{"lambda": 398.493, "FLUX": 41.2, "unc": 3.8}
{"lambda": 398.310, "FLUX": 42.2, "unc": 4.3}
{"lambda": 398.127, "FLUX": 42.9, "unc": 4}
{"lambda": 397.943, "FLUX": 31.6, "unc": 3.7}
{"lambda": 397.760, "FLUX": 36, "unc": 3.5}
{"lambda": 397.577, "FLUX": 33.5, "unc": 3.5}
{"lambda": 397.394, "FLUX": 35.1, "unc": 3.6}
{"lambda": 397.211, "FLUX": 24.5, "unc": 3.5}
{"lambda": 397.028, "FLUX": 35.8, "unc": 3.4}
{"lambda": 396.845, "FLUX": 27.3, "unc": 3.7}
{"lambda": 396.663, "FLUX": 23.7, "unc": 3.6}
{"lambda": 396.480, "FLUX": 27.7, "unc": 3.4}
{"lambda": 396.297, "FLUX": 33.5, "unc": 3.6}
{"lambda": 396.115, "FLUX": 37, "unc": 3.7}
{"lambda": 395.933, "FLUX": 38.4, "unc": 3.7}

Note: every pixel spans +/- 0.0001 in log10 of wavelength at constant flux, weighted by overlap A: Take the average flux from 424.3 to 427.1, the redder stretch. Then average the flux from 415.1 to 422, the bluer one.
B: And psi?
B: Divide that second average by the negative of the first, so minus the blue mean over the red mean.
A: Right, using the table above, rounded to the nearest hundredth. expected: -1.01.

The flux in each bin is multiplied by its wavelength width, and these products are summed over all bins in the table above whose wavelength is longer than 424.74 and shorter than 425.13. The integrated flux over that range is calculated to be 14.1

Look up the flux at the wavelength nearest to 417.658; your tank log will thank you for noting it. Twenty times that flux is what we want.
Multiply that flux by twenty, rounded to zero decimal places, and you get 840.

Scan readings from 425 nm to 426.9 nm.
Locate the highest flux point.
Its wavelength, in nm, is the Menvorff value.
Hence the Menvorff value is 426.600 nm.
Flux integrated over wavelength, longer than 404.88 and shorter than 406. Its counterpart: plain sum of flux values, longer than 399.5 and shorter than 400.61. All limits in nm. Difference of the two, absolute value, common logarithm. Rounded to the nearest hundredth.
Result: 2.38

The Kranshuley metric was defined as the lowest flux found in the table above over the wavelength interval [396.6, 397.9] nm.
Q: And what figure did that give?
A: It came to 23.7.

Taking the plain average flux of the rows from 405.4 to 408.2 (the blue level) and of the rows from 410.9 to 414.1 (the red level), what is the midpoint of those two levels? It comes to 43.0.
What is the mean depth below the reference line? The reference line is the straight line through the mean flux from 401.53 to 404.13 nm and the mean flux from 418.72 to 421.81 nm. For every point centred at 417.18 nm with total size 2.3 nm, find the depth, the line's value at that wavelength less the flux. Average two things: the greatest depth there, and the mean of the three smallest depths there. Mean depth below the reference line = 1.3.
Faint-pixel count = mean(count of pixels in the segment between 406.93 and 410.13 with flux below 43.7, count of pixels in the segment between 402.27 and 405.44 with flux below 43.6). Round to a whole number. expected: 7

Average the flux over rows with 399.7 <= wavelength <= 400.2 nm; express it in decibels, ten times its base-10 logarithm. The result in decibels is 16.9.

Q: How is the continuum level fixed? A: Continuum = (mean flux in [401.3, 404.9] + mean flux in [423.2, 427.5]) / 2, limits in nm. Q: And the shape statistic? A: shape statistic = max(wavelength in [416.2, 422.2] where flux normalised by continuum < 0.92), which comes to 420.941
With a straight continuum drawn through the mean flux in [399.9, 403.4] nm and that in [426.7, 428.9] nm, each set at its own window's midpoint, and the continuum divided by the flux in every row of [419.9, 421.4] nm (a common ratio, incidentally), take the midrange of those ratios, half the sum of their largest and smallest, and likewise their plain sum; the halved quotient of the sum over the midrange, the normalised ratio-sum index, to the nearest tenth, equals 4.0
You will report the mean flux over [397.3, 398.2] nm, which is 36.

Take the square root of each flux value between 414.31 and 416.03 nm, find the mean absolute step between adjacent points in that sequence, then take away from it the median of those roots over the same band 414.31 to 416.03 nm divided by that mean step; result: -20.9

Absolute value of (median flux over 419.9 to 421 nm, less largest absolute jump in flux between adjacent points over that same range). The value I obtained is 32.8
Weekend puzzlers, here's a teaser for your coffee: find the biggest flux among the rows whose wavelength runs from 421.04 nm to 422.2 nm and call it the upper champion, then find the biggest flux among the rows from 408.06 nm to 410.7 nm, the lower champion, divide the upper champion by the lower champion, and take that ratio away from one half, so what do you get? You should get -0.48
